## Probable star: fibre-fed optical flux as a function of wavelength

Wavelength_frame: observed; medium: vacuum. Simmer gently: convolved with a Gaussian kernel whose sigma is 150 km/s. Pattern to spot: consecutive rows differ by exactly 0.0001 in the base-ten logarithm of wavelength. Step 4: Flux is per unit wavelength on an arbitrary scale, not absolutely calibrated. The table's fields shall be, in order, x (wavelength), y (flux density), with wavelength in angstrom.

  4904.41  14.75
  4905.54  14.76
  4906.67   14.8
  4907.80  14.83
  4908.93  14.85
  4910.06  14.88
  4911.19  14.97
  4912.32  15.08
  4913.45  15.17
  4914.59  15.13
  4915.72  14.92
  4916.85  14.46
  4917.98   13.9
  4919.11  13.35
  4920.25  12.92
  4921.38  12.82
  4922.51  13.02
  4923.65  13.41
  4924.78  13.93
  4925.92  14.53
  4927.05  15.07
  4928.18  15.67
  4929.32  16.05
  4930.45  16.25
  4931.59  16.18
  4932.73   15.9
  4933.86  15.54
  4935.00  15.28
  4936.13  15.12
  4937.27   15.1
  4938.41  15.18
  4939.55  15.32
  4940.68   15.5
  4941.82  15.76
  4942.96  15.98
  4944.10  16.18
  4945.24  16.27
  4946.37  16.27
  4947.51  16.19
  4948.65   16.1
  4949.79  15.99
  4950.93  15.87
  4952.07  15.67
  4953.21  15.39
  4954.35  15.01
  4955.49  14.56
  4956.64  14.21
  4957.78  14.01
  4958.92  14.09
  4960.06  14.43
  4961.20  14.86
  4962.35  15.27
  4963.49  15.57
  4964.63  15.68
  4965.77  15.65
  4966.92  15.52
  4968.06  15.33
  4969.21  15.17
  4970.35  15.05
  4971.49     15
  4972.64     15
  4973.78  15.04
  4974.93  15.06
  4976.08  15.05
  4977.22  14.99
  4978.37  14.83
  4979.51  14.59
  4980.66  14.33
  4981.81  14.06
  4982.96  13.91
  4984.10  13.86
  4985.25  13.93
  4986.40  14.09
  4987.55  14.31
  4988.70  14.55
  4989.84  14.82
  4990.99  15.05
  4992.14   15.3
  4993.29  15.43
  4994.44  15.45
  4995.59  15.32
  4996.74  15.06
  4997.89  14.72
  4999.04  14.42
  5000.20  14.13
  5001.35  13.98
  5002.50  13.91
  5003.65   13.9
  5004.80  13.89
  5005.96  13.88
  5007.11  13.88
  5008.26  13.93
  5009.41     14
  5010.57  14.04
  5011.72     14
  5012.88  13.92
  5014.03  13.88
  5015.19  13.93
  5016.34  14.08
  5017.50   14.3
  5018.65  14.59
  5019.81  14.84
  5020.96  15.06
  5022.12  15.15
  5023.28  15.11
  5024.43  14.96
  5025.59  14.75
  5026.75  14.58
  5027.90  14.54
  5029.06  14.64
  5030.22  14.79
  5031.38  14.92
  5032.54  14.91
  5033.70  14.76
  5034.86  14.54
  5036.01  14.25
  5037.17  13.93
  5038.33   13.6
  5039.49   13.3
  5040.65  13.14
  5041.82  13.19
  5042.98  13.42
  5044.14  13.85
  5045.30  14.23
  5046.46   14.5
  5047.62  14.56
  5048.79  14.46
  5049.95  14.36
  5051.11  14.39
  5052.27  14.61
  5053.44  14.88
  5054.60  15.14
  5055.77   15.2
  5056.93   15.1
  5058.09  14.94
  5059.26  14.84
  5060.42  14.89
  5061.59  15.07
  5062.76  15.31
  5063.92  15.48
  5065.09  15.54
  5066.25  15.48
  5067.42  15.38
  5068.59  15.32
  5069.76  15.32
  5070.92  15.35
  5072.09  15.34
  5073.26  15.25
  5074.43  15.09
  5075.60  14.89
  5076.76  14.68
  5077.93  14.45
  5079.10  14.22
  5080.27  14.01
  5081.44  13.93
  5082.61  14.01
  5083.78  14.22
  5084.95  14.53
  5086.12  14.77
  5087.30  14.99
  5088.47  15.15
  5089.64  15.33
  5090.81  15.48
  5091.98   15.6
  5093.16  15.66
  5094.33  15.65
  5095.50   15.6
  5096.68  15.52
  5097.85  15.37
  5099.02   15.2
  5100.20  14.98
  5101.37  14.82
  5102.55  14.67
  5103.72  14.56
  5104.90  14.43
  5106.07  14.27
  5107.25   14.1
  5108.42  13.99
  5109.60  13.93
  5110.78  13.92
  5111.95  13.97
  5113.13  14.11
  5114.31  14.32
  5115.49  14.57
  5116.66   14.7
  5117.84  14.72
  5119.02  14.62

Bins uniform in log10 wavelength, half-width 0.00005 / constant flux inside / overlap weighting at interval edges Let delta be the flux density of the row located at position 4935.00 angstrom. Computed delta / 15.28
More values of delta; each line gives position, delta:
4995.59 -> 15.32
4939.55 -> 15.32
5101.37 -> 14.82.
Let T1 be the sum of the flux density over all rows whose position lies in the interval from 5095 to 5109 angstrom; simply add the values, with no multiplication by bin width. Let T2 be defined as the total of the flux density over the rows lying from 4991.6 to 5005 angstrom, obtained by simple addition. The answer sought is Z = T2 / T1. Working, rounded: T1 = 178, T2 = 176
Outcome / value 0.99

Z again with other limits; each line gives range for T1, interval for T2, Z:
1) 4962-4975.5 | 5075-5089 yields 0.95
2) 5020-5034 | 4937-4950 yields 1.07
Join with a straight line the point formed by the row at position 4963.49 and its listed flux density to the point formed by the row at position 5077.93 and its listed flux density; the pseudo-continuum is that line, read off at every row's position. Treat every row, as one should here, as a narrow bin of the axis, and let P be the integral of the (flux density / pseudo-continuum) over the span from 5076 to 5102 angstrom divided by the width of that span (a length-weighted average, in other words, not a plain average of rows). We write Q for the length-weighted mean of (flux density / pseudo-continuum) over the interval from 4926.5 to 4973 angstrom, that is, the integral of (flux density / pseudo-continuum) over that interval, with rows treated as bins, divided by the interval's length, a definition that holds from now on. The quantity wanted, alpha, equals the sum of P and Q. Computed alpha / 2.02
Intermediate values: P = 1.04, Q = 0.98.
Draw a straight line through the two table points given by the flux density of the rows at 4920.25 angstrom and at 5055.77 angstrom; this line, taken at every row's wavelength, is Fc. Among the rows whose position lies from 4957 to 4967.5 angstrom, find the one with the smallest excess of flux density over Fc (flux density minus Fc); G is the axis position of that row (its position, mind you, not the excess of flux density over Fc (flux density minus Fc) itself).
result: 4957.78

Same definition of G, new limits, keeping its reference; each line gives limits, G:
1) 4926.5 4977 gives 4957.78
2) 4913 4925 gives 4921.38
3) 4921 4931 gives 4921.38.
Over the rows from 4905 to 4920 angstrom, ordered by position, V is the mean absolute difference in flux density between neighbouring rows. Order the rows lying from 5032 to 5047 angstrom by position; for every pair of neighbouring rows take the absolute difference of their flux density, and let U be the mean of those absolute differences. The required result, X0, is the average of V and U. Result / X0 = 0.223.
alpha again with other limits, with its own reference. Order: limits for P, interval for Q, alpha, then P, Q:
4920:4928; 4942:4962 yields 1.84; 0.87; 0.98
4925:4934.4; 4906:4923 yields 1.87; 0.98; 0.89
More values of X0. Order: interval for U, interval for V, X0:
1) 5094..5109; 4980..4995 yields 0.155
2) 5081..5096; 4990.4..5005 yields 0.156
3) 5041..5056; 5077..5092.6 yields 0.192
